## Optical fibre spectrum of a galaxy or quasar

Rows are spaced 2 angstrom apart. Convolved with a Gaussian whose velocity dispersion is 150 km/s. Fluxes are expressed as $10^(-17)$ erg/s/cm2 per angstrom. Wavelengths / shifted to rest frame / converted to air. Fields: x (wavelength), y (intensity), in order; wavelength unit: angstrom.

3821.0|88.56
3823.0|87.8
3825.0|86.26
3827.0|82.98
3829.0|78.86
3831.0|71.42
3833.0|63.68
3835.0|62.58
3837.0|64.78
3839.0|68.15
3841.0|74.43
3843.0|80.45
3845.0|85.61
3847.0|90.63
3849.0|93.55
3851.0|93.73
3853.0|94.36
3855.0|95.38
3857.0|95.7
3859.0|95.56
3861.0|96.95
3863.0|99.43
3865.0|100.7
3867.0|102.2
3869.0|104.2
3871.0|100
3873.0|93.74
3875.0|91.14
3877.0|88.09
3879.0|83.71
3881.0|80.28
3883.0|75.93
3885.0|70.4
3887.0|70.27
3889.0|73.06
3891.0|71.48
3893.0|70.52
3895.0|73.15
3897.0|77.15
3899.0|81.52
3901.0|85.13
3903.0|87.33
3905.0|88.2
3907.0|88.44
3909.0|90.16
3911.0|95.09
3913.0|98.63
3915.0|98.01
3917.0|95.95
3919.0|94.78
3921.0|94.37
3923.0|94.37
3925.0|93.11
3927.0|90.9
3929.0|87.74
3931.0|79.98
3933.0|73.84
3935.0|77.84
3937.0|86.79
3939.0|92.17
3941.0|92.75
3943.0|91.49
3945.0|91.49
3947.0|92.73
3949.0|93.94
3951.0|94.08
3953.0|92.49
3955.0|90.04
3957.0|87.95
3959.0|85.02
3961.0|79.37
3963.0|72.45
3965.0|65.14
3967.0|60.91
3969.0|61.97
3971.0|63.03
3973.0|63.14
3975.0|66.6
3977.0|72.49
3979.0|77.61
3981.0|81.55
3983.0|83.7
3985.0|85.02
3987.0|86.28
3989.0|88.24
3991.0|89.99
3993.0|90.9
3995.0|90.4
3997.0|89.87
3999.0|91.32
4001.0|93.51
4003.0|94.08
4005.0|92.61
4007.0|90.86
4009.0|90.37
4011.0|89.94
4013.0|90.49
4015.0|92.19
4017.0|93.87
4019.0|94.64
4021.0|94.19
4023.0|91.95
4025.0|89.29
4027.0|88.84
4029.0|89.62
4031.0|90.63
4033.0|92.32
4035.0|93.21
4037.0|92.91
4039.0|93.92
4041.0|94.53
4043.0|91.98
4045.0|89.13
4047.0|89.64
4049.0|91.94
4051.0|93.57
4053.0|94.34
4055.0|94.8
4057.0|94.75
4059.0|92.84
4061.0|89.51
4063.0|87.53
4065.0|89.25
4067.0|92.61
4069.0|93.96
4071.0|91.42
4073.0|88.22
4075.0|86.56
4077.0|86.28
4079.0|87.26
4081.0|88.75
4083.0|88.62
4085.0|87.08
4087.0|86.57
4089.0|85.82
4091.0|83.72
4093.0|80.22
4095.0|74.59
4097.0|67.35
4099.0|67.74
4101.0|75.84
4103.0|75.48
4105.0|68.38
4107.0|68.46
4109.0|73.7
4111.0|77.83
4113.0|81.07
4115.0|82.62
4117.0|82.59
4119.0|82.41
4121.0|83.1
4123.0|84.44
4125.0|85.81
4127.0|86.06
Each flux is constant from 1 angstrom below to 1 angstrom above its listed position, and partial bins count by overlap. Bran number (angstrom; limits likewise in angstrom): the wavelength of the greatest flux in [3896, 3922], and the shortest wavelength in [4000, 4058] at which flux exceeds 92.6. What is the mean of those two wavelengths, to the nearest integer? 3957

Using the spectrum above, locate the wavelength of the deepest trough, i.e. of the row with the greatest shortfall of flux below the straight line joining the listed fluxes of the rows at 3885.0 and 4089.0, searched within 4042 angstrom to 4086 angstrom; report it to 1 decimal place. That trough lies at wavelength 4077.0 angstrom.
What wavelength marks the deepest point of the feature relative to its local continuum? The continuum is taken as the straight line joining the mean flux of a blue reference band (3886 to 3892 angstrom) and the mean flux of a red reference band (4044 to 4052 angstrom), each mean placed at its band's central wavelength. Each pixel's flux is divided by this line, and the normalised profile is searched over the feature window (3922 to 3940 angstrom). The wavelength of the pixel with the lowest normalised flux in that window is 3933.0 angstrom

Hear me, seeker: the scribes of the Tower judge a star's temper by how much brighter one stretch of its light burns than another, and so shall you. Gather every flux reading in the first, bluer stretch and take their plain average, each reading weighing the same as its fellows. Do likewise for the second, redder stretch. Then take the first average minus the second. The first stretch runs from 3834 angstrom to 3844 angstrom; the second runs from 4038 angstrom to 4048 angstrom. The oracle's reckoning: -22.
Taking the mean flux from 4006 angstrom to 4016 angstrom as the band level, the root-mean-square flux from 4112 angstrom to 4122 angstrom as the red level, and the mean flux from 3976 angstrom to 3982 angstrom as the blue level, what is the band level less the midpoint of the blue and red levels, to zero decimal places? 11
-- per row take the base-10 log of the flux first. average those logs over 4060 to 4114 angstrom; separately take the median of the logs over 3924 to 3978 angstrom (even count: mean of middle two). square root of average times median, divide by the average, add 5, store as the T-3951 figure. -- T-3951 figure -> 6.01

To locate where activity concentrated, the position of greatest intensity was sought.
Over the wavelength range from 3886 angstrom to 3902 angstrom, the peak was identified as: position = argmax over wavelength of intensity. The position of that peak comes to 3901.0 angstrom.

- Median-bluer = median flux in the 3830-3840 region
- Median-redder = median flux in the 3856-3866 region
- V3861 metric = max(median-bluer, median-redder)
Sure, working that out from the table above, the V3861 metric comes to 97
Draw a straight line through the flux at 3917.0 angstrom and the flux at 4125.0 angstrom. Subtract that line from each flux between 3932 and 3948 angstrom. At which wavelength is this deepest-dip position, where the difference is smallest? 3933.0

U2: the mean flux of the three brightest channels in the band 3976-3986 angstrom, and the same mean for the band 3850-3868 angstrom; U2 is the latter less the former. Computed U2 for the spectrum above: 17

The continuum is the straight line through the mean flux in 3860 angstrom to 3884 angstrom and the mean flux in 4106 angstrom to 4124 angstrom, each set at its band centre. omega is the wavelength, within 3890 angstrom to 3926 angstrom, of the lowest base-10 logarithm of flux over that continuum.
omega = 3893.0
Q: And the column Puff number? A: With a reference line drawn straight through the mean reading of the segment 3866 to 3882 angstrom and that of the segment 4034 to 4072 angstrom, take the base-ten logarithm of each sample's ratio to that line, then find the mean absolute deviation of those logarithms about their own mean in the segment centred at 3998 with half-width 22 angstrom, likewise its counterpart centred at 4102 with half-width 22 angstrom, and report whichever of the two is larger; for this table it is 0.033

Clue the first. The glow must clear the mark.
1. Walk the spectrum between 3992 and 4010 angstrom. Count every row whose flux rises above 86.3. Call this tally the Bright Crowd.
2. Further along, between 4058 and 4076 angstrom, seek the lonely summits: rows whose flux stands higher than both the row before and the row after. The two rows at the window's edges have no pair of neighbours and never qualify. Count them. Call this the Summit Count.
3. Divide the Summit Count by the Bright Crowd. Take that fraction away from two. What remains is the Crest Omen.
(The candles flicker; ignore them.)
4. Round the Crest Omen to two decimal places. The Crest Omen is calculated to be 1.89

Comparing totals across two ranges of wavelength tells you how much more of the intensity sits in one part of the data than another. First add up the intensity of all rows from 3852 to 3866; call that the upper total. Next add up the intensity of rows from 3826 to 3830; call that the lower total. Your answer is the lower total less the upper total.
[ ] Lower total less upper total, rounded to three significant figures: -516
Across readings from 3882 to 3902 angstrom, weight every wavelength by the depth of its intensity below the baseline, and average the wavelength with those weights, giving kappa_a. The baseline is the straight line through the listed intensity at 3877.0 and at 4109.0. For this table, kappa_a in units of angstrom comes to 3890.3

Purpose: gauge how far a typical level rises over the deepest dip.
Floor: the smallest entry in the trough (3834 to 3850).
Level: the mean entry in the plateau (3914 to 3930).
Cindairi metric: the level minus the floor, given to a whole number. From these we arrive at 31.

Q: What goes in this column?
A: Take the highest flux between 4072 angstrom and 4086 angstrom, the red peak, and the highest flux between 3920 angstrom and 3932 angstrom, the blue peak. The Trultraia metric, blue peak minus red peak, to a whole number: 6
